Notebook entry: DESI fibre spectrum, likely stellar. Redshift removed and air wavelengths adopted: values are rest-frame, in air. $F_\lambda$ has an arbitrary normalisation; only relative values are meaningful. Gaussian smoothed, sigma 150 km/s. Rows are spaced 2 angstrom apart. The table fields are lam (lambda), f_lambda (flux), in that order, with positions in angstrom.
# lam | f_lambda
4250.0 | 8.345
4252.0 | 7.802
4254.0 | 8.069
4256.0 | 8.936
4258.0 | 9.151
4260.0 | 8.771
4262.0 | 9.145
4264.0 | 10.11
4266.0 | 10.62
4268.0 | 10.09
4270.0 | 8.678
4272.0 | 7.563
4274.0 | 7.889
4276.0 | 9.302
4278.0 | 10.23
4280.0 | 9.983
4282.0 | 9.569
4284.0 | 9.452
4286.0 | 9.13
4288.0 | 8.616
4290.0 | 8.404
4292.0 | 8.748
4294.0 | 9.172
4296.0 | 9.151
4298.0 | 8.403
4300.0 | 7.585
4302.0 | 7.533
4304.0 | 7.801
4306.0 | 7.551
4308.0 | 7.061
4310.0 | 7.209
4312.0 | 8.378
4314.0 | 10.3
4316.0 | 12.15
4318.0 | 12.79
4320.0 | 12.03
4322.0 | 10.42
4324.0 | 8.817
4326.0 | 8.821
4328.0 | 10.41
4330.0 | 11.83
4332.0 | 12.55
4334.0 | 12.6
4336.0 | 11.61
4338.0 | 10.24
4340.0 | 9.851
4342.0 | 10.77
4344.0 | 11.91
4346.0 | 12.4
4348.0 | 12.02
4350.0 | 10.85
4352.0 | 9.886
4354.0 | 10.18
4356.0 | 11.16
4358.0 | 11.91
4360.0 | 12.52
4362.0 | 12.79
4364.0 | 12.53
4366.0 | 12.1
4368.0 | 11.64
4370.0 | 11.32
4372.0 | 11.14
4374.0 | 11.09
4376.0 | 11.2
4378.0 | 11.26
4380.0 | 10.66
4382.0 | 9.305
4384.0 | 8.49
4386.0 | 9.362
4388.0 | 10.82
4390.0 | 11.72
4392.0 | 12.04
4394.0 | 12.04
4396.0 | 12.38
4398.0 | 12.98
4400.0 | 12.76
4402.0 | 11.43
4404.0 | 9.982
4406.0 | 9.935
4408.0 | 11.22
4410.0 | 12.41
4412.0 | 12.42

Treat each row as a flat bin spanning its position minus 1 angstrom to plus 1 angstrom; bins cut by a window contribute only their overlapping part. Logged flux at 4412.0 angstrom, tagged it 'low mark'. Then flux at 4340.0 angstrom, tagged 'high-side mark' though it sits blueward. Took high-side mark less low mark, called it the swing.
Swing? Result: -2.6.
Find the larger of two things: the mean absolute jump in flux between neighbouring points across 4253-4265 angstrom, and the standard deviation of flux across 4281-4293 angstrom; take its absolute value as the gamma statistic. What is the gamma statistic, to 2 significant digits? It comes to 0.56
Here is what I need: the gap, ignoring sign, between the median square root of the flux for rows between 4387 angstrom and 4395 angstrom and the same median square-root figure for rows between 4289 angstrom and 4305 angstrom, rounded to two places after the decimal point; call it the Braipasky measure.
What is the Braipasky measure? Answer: 0.55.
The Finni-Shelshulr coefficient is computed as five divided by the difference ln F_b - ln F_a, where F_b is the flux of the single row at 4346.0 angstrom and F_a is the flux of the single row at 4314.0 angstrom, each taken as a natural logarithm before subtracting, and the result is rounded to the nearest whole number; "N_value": 27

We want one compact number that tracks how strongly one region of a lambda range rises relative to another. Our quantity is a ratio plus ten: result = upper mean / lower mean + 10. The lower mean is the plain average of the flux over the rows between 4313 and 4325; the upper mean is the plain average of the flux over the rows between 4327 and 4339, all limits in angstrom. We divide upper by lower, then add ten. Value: 11.0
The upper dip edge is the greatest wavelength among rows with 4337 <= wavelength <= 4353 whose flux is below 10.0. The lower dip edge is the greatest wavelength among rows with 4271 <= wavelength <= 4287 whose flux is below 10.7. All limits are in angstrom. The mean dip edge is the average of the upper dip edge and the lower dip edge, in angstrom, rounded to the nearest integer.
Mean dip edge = 4319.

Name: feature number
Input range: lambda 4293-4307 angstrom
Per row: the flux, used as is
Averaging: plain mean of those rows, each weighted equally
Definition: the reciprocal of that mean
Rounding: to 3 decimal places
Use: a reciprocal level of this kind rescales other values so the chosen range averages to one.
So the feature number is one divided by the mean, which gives 0.122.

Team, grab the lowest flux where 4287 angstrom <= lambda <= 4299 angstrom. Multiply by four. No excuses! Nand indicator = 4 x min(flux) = 34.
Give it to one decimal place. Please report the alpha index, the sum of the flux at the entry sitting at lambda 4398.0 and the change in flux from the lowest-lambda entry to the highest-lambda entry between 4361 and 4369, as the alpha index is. 11.8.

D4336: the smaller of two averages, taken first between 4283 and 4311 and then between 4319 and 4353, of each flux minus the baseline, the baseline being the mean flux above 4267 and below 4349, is -1.46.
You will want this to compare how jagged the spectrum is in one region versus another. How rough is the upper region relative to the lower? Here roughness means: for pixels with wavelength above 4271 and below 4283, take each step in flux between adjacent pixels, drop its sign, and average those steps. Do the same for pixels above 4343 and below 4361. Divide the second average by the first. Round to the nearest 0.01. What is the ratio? 1.06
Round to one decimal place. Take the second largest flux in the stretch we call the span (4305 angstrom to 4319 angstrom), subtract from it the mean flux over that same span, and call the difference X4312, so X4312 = 2.8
